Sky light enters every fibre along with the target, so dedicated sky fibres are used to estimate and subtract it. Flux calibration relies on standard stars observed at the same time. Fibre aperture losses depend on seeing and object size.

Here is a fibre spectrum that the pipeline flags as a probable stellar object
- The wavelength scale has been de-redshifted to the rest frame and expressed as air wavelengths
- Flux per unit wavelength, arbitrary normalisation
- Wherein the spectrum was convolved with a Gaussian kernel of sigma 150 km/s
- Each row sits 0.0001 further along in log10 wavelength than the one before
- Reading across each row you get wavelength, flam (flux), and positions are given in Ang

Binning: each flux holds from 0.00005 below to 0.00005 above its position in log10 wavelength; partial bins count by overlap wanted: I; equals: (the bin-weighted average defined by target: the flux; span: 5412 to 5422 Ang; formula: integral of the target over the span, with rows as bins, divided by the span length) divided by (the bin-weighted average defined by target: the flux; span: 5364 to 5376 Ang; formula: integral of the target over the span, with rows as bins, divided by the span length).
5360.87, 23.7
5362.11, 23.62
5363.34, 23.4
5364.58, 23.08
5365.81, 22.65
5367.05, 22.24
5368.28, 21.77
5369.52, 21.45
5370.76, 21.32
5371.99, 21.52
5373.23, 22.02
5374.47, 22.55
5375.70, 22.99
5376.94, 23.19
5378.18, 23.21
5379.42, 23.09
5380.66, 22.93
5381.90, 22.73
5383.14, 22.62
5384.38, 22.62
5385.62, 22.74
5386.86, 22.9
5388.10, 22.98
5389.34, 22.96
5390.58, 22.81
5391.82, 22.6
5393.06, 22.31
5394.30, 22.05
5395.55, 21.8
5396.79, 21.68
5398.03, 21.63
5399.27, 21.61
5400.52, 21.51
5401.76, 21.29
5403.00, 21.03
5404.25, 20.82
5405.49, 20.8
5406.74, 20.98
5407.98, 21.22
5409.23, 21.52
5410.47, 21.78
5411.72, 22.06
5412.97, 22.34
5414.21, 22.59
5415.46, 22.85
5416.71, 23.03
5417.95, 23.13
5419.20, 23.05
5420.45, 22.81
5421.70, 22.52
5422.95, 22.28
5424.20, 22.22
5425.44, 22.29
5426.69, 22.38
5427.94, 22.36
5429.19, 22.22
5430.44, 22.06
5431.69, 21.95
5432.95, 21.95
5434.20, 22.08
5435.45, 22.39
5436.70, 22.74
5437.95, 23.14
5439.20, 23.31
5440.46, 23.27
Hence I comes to 1.028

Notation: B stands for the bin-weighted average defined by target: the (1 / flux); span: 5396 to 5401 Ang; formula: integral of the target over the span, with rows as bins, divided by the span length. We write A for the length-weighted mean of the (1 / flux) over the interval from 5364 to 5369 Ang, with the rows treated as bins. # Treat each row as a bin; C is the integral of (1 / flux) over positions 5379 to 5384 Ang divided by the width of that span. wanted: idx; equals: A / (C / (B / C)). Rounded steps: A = 0.0447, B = 0.0463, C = 0.0438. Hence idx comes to 1.08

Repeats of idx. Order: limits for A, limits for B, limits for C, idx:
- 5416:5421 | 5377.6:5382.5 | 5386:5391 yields 0.99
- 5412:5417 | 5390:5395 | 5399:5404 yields 0.89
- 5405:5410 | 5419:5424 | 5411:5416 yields 1.05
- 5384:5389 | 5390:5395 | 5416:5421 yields 1.03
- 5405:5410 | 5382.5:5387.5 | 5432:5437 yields 1.03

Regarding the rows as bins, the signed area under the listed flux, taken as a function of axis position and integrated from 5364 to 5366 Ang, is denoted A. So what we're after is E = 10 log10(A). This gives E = 16.6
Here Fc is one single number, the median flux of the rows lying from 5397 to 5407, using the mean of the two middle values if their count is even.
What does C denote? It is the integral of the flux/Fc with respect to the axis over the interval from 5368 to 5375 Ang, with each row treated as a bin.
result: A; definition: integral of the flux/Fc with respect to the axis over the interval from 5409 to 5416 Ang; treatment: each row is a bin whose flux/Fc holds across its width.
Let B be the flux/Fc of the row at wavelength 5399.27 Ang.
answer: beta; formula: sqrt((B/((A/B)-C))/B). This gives 13.1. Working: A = 7.35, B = 1.02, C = 7.2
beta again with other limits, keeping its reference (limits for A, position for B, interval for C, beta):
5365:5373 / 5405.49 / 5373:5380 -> 1.1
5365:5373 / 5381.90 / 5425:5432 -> 1.7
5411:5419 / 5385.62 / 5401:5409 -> 8.8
